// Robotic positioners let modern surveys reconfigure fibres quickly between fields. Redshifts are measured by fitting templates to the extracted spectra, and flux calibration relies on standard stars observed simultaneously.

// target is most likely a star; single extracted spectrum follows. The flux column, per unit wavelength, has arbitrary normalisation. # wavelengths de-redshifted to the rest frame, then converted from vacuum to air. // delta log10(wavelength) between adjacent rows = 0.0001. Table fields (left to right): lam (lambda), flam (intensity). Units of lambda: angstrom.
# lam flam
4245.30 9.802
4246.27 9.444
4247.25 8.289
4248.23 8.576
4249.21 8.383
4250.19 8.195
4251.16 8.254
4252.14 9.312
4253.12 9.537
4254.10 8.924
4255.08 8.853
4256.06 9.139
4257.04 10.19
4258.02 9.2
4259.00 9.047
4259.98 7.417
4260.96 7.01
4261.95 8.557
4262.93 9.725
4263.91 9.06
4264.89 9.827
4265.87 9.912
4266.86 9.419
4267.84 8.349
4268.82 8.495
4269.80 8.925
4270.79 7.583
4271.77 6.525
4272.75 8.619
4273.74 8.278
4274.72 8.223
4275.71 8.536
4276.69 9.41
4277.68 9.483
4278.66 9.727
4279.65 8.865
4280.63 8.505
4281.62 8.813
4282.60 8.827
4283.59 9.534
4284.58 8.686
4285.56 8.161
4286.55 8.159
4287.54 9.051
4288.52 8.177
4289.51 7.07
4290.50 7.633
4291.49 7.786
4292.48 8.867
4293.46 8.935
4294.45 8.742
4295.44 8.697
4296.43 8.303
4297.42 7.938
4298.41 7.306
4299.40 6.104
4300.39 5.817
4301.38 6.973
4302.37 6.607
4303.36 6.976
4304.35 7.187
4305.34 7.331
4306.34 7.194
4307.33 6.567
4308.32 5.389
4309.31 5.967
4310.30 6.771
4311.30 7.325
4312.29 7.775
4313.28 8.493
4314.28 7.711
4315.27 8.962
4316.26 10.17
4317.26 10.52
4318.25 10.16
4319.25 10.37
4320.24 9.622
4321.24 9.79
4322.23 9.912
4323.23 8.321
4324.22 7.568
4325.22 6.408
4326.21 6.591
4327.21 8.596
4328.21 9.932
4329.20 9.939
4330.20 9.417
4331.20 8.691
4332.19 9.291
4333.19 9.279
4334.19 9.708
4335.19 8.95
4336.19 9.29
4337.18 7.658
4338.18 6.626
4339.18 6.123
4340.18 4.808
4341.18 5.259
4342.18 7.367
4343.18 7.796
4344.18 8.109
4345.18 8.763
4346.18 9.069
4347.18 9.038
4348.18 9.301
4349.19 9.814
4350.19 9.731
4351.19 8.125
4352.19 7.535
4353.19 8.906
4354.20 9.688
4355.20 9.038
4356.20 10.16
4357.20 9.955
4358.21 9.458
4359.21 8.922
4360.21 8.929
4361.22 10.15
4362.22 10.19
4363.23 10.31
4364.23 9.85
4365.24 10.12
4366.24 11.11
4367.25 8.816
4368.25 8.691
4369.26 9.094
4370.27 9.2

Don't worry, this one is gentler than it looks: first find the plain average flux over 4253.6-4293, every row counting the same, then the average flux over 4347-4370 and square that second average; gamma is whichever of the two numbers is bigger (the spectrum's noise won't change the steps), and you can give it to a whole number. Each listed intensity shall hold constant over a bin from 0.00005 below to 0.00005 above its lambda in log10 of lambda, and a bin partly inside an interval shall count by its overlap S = 89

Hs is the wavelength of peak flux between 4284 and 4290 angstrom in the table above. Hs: 4287.54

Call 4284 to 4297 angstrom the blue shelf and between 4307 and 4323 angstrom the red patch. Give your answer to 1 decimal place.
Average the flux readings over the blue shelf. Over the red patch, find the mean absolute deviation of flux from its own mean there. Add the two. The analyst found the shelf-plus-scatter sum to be 9.8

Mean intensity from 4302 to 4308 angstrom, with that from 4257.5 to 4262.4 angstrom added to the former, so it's 15.2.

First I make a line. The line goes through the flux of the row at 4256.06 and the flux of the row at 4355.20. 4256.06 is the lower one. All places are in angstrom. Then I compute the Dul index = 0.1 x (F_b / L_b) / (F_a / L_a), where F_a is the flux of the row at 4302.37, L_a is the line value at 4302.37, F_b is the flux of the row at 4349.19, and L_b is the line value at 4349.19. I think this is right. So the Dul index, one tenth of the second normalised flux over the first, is 0.149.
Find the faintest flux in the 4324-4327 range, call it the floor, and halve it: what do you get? 3.2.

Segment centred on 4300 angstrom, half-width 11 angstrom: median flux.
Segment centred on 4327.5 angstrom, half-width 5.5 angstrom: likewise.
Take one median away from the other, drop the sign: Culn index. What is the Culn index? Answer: 1.5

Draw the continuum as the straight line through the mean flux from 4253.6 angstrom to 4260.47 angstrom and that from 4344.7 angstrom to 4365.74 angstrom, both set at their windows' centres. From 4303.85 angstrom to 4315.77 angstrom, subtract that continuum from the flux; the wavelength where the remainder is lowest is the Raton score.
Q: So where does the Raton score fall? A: 4308.32 angstrom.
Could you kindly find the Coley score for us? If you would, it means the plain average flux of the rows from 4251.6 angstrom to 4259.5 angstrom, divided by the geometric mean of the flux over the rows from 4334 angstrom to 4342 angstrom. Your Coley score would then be 1.31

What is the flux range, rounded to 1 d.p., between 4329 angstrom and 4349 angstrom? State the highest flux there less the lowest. 5.1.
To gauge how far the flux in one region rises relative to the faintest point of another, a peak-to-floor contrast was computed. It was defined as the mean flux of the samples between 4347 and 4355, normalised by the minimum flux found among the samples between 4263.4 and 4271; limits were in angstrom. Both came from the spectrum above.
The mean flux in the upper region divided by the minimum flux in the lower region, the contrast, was 1.19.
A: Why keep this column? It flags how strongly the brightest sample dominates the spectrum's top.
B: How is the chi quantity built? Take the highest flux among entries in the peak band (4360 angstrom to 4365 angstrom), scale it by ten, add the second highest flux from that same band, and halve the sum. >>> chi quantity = 56.6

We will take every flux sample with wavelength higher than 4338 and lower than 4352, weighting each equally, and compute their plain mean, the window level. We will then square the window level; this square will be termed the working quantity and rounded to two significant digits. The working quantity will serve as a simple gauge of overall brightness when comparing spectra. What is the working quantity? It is 62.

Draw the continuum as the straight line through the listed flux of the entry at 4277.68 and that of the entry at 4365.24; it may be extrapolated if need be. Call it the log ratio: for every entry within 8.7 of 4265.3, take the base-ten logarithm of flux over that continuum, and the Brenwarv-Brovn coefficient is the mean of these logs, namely -0.038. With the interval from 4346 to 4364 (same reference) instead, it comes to -0.032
